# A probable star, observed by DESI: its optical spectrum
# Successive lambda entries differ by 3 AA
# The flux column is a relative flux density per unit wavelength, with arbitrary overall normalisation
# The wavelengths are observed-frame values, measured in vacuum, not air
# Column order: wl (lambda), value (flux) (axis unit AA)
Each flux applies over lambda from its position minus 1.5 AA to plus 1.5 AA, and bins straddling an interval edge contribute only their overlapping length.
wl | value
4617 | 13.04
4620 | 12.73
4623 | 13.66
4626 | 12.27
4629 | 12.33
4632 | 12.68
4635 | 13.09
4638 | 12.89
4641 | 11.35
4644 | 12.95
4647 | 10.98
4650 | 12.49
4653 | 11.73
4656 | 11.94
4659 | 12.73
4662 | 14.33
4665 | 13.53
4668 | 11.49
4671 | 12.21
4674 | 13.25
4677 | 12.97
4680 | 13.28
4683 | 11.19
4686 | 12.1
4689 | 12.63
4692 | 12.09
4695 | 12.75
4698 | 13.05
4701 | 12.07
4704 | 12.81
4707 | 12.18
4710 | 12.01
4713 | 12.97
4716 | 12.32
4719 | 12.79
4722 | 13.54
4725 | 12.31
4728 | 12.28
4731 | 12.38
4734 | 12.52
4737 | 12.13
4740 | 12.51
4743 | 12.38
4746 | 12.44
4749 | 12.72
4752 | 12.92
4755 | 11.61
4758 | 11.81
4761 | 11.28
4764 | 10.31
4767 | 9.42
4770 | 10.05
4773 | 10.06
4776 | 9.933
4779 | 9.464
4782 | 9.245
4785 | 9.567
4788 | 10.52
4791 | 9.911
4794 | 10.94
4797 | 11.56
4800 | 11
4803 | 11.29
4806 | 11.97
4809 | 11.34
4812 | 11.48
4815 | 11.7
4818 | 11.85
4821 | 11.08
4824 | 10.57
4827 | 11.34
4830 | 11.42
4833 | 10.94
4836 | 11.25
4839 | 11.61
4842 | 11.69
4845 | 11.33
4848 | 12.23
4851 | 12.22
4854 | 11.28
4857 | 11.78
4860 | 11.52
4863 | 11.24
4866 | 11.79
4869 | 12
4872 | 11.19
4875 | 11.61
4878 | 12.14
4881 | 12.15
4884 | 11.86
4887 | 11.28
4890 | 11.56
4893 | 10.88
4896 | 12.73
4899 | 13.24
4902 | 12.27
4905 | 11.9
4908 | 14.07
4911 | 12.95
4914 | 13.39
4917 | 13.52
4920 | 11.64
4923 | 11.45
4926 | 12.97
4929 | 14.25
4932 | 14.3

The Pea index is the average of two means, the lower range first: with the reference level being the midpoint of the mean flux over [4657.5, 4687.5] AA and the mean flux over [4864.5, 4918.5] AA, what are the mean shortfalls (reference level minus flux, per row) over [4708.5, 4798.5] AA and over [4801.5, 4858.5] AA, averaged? 1.0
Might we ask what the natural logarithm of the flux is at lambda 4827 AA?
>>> 2.43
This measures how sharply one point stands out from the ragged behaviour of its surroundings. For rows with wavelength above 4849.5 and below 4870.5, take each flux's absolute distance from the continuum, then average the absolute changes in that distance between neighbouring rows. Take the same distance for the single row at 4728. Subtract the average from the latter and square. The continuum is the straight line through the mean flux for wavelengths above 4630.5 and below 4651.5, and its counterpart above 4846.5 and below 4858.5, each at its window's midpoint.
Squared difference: 0.04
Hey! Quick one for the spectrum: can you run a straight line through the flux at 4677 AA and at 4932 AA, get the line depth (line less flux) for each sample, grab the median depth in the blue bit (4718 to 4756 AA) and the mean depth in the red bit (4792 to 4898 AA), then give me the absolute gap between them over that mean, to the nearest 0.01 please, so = 0.62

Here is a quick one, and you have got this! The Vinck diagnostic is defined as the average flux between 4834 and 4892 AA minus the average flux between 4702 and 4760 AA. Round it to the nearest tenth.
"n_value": -0.8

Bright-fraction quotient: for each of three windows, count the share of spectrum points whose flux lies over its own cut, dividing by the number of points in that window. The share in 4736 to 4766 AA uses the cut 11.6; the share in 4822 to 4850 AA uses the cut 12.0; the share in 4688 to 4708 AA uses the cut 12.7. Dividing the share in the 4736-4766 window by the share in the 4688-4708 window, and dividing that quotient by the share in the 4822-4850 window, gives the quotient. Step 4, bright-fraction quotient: 16.8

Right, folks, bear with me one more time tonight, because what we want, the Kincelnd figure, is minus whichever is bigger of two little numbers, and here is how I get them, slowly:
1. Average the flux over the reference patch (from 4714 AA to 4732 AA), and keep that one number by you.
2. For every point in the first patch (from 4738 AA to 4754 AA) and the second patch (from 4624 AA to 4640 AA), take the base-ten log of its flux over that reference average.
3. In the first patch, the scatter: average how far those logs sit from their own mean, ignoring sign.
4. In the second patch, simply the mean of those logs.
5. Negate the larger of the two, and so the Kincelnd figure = -0.0062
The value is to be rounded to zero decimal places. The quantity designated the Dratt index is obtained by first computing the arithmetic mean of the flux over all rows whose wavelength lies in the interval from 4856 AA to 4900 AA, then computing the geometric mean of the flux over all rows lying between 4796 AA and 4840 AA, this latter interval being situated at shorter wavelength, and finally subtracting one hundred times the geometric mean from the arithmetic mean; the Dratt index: -1124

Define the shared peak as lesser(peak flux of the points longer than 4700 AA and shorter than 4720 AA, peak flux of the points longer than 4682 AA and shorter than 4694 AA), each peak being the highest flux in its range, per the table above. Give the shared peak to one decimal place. 12.6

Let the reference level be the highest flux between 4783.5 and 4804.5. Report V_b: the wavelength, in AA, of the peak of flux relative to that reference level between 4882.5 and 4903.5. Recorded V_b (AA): 4899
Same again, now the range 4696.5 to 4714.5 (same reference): 4698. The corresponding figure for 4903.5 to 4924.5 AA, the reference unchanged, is 4908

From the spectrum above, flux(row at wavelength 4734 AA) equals 12.52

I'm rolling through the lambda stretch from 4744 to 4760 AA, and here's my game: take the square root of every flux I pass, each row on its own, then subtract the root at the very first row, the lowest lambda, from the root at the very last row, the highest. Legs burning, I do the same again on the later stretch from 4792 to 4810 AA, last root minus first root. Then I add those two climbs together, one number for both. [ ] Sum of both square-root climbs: -0.03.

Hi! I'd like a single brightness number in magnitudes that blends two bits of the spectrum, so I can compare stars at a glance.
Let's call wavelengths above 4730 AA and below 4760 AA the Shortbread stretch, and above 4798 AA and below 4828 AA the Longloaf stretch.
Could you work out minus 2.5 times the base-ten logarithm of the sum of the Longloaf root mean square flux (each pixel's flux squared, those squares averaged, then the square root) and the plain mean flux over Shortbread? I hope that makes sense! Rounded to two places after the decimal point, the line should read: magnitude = -3.44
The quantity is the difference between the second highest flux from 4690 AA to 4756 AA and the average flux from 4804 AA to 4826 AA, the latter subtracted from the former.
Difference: 1.6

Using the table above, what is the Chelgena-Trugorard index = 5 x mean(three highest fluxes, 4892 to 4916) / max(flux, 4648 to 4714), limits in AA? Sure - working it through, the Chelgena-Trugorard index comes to 4.7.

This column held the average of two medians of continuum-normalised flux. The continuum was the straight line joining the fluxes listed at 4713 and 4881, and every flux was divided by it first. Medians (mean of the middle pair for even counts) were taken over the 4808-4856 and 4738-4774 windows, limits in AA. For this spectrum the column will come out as 0.919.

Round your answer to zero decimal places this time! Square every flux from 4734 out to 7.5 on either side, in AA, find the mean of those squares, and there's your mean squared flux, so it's 153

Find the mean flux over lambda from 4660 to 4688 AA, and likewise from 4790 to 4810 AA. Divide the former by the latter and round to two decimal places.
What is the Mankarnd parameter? 1.14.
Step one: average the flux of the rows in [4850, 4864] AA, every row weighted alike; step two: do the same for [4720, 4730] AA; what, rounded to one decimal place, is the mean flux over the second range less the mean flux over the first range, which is 1.1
